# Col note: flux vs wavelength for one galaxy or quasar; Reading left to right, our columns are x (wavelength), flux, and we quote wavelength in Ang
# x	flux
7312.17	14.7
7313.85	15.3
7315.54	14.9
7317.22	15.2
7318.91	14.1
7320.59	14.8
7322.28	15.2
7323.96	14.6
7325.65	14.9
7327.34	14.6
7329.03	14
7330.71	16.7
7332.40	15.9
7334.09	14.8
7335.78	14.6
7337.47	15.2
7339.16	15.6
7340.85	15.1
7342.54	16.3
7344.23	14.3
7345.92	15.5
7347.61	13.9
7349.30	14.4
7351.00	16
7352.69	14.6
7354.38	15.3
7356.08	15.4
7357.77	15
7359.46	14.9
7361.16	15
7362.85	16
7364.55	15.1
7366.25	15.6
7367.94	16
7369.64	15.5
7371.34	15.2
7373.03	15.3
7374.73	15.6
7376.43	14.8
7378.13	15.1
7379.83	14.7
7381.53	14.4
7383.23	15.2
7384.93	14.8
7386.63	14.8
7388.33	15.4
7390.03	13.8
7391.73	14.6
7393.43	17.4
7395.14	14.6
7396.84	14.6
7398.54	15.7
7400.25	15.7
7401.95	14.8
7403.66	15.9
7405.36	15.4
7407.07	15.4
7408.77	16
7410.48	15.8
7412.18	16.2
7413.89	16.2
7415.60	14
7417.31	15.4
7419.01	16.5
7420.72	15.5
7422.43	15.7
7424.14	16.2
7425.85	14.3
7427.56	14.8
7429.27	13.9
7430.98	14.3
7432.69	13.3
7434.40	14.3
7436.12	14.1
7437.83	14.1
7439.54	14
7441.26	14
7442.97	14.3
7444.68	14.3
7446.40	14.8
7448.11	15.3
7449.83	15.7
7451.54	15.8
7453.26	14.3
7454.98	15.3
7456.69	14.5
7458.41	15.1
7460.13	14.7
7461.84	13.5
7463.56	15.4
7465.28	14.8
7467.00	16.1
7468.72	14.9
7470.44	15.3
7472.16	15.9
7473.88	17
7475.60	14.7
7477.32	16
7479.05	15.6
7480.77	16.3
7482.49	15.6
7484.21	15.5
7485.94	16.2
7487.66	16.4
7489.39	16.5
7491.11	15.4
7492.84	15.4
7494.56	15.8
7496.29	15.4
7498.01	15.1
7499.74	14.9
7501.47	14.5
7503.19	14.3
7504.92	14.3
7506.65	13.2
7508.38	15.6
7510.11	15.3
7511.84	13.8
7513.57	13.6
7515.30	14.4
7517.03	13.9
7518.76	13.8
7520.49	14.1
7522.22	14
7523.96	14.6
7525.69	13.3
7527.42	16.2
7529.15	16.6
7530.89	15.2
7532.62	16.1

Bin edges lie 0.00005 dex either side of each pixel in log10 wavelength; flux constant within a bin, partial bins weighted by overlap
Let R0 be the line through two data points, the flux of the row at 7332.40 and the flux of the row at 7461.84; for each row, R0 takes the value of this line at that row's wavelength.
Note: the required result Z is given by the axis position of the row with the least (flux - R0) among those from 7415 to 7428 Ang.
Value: 7415.60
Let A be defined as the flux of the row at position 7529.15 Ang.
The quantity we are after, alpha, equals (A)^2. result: 276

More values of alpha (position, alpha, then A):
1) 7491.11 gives 237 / 15.4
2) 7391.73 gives 213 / 14.6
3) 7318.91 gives 199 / 14.1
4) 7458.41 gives 228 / 15.1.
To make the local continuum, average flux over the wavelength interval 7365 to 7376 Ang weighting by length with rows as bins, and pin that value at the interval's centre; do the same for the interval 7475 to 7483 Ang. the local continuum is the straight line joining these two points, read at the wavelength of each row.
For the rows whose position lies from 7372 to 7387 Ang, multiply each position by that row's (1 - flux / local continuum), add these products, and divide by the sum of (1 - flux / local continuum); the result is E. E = 7381.4 Ang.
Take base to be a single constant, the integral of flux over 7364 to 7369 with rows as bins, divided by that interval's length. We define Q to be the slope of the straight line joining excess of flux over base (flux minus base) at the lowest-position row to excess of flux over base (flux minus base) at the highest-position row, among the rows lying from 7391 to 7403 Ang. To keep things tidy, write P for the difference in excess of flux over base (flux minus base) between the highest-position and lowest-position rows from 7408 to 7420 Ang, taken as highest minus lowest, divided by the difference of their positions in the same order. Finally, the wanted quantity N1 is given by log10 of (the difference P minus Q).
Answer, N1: -1.5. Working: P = 0.049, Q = 0.020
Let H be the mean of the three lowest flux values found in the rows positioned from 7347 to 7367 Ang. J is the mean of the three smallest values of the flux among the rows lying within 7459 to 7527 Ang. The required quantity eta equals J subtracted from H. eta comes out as 1.0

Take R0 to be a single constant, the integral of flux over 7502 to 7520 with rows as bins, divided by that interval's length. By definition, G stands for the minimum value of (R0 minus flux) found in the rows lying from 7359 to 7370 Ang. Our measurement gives -1.77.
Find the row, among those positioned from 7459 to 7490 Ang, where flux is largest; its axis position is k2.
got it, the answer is 7473.88 Ang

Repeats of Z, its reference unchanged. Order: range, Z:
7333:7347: 7344.23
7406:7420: 7415.60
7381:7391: 7390.03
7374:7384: 7381.53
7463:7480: 7465.28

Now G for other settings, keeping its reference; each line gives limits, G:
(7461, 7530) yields -2.77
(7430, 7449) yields -1.07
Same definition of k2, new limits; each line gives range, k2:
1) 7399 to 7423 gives 7419.01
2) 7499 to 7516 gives 7508.38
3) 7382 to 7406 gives 7393.43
